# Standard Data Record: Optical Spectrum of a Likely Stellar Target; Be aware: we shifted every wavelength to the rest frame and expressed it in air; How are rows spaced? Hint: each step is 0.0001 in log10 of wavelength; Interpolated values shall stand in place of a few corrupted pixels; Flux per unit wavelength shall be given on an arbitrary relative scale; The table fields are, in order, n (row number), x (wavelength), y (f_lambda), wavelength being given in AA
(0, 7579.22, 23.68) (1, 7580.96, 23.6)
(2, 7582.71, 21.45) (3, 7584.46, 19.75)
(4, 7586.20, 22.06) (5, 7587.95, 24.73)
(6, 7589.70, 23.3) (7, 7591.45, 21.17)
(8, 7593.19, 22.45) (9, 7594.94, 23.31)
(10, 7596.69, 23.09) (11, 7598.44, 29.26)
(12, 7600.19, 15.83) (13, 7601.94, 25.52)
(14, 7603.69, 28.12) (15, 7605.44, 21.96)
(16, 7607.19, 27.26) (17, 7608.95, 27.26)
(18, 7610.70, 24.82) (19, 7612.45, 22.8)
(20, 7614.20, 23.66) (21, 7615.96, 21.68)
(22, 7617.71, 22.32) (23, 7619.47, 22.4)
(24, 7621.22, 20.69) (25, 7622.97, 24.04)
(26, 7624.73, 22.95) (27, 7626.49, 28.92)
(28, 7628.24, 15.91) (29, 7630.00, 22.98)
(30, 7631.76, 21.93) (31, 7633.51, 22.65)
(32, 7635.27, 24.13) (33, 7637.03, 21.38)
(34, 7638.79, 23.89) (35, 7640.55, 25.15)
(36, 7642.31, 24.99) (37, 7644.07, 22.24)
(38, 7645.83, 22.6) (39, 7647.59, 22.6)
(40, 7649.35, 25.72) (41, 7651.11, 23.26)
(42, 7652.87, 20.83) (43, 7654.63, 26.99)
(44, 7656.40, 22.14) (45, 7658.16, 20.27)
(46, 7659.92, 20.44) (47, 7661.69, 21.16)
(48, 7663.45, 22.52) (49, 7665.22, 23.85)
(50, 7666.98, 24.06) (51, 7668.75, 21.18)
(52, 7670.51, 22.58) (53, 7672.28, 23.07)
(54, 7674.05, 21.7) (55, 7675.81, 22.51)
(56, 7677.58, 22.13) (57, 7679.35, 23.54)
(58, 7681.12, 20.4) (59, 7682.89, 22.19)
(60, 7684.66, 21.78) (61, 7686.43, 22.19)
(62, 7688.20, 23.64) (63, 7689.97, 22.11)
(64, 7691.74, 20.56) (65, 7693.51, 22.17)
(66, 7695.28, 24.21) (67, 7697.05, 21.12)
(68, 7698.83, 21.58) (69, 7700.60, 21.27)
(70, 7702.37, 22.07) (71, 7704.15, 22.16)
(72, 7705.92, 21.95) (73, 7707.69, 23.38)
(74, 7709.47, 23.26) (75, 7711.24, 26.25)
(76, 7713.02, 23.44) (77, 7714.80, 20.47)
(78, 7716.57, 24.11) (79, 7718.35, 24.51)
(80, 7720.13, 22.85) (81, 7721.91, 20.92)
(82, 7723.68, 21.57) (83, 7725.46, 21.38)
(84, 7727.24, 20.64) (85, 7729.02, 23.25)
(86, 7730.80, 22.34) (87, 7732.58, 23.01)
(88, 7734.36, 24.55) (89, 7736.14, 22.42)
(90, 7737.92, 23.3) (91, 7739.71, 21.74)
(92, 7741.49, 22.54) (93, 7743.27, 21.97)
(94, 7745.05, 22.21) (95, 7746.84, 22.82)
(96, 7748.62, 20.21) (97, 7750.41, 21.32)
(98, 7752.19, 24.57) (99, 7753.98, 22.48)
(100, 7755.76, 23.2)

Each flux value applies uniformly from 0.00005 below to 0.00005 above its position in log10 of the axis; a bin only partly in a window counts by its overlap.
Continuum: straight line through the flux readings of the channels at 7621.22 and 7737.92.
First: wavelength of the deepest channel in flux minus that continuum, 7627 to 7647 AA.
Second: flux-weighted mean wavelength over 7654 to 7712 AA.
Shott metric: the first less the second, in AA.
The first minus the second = -54.7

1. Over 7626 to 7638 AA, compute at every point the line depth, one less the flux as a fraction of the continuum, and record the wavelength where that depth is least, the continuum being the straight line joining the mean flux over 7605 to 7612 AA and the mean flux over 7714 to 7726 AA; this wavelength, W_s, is 7626.49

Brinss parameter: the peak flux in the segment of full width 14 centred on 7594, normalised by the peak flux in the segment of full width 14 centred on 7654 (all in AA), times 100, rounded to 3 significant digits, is 108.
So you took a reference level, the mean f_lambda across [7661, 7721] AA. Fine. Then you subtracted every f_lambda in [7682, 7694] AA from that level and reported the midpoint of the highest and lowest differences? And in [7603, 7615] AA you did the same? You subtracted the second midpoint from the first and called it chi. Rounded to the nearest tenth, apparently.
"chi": 2.9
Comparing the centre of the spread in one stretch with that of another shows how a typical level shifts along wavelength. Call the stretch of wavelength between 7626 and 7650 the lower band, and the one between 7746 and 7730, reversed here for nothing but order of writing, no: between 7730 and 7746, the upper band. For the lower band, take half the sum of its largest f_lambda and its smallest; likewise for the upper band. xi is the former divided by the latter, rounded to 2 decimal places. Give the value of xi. 0.97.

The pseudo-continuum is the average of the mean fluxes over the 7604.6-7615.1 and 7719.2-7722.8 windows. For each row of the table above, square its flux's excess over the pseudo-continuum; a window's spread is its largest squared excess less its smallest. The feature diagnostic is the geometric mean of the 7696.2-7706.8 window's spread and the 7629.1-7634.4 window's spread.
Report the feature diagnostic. 2.4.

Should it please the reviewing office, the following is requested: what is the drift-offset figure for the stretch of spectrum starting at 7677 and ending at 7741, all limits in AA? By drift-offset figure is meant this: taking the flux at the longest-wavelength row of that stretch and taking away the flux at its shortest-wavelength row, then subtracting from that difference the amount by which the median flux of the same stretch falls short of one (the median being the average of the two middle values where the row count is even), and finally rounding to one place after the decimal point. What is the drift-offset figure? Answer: 20.8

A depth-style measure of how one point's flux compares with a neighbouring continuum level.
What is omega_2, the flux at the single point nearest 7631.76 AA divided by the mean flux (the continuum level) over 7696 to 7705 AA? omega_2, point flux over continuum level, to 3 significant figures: 1.01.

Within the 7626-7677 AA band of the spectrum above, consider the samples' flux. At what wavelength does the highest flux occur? 7626.49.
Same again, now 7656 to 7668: 7666.98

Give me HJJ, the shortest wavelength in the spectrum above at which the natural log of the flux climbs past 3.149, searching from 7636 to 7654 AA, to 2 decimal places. 7638.79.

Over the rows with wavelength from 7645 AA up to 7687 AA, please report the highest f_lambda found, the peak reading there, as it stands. 26.99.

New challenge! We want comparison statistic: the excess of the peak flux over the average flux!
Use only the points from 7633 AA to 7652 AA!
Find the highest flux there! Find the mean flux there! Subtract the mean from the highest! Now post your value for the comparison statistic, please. 2.2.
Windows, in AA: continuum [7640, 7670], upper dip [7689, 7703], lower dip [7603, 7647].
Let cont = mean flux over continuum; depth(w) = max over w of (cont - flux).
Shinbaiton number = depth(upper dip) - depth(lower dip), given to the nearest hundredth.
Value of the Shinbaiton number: -4.65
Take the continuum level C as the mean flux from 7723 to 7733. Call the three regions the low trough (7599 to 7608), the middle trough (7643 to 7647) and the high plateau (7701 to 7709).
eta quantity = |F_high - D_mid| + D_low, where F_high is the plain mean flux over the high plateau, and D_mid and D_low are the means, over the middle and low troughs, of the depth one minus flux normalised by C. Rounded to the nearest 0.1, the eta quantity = 22.3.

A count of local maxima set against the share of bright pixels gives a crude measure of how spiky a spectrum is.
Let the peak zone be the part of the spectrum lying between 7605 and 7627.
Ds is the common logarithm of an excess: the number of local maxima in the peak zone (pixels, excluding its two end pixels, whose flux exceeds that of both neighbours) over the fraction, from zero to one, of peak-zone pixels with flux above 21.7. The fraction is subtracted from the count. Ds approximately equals 0.333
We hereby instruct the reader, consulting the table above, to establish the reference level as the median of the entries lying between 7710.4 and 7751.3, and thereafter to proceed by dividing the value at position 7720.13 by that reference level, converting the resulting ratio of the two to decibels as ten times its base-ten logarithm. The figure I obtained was 0.1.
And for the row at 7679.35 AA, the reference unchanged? 0.2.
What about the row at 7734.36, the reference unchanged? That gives 0.4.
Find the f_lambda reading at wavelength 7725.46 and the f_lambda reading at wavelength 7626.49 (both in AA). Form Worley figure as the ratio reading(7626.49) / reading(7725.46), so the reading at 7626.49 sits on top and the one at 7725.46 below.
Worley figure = 1.35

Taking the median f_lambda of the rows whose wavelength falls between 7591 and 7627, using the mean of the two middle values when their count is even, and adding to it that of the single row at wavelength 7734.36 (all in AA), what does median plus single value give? 47.6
